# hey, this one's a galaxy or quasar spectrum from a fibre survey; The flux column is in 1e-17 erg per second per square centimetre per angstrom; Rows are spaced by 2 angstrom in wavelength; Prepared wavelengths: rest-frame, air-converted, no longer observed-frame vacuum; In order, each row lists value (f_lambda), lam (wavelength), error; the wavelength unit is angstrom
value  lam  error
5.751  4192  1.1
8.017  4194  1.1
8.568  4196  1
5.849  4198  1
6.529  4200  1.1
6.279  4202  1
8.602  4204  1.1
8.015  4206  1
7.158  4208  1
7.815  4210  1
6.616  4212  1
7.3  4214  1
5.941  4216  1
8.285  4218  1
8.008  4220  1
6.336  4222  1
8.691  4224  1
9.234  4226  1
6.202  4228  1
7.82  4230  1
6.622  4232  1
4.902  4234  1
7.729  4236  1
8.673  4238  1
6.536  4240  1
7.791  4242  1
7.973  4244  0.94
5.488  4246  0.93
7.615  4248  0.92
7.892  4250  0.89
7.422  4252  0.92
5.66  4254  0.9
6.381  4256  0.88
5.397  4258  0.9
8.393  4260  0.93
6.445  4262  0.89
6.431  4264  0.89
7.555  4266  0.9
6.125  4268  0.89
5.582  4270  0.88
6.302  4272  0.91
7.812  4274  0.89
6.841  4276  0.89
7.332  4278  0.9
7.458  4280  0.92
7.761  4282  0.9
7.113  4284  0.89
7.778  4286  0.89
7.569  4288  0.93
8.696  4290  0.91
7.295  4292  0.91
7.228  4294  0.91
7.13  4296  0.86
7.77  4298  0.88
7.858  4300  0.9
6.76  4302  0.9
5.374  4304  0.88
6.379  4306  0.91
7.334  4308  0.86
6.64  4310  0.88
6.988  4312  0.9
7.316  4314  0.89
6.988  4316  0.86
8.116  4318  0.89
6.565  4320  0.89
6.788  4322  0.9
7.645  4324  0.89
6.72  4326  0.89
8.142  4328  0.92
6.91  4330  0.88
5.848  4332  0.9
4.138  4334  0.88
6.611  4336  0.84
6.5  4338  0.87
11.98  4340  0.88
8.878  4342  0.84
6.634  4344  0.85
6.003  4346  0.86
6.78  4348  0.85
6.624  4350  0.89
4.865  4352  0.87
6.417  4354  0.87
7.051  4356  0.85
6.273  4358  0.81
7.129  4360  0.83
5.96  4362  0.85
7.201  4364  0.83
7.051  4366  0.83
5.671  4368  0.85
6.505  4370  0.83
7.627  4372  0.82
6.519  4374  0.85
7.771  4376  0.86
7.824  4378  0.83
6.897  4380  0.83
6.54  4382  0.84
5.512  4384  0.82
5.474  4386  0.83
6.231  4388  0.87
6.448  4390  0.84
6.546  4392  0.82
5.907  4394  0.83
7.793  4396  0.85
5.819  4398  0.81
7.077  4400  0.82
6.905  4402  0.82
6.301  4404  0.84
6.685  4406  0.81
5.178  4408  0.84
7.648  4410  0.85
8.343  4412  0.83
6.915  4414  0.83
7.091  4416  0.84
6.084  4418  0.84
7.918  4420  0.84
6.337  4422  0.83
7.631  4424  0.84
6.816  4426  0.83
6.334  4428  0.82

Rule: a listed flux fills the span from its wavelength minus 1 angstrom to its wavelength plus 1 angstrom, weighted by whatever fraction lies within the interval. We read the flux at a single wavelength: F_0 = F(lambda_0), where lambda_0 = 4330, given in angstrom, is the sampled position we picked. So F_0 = 6.91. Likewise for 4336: 6.611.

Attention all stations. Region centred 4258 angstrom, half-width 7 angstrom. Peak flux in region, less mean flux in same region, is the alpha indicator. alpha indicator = 1.8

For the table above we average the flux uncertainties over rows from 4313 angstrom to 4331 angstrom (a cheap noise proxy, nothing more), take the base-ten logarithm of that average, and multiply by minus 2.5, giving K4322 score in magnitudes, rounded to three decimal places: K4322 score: 0.127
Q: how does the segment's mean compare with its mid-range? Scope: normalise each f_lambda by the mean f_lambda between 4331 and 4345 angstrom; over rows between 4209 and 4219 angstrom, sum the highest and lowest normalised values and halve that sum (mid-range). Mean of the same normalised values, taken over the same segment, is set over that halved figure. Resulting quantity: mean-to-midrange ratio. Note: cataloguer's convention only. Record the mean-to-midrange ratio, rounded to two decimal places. 1.01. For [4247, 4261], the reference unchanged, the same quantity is 1.01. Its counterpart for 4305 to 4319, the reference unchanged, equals 0.98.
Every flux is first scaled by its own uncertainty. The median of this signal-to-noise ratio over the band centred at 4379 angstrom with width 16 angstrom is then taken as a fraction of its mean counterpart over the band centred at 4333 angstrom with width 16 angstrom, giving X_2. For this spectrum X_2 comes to 1.00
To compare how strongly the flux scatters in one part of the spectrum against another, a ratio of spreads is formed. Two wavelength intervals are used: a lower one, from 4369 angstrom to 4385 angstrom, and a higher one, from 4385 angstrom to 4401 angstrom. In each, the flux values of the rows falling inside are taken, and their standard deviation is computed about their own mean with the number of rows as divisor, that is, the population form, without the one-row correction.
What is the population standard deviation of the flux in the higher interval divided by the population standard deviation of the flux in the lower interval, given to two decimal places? 0.93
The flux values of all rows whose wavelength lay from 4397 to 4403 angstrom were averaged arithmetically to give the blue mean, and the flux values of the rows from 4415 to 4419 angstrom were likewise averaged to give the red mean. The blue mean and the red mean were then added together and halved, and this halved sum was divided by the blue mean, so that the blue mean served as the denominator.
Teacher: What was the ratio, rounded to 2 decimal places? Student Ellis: 1.00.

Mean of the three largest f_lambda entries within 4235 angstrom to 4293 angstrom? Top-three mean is 8.6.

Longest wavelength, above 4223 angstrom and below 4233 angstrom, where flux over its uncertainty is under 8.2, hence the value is 4232 angstrom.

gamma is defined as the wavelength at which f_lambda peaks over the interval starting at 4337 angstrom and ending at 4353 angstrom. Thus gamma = 4340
